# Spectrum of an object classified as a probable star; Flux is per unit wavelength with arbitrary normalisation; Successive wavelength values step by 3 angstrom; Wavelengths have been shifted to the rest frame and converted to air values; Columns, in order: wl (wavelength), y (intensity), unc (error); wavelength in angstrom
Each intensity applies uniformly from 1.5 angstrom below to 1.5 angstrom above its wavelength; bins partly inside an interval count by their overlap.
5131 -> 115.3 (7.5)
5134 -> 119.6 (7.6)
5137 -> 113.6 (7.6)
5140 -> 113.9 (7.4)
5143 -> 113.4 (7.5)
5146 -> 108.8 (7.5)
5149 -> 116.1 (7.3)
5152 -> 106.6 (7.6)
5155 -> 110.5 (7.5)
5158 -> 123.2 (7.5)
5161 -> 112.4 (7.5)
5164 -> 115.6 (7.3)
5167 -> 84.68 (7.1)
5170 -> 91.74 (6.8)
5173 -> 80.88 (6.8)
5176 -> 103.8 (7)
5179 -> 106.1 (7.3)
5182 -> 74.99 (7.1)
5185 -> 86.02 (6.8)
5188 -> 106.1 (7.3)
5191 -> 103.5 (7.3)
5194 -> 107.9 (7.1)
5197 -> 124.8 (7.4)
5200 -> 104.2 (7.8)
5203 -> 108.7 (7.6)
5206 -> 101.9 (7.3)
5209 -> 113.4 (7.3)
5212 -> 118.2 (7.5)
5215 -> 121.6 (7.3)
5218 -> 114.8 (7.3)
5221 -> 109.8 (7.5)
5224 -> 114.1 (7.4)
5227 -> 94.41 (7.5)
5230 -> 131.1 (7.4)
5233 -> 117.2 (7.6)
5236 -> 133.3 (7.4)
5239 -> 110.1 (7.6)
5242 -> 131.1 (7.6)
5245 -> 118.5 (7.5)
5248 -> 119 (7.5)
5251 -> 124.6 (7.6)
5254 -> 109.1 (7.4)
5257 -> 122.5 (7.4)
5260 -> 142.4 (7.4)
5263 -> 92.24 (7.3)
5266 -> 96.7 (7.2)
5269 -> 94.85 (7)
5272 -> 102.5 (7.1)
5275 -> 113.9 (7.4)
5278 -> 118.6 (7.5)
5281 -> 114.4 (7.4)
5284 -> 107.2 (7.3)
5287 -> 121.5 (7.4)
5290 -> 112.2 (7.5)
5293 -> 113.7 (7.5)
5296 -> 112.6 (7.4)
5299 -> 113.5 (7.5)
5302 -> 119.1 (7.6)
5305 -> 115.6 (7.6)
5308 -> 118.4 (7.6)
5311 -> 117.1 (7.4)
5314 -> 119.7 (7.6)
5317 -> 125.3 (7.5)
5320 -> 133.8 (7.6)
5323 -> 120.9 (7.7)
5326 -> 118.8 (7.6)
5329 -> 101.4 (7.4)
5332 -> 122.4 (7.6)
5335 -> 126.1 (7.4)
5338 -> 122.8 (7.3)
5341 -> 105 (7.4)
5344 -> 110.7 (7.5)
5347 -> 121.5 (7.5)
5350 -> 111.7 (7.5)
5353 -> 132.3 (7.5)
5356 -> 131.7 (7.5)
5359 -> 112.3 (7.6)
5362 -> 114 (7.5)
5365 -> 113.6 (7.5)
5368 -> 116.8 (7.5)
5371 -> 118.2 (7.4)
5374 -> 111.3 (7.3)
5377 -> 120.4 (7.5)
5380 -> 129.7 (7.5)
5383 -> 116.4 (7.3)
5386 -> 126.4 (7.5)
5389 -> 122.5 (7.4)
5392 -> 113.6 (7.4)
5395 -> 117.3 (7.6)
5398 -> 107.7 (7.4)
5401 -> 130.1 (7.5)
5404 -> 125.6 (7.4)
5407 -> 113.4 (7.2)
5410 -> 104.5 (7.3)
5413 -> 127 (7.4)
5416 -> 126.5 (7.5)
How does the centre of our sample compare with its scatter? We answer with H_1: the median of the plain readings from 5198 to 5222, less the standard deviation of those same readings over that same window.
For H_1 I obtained 105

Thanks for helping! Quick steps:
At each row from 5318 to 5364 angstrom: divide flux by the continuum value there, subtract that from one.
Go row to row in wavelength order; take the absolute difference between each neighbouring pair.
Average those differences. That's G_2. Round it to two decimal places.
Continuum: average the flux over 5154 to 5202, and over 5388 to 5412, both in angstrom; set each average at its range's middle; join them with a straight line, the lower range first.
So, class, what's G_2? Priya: 0.09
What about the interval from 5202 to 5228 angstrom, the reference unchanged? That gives 0.07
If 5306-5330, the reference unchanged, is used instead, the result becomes 0.06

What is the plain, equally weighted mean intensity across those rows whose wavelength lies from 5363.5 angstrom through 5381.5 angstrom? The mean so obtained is 118.3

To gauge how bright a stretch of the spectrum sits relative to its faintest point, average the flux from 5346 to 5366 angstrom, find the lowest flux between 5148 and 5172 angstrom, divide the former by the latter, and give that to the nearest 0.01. 1.41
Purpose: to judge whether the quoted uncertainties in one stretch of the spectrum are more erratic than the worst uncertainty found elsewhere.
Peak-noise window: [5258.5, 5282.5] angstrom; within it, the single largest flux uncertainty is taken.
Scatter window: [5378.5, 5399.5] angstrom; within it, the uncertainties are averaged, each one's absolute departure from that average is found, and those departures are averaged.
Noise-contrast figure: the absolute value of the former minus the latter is 7.42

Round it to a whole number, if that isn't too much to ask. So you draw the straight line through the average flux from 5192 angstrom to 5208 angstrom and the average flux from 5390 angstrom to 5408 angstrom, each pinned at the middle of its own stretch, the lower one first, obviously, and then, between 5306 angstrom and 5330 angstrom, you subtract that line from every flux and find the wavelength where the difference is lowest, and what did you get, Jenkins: 5329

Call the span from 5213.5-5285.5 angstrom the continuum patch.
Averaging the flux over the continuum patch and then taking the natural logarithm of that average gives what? 4.74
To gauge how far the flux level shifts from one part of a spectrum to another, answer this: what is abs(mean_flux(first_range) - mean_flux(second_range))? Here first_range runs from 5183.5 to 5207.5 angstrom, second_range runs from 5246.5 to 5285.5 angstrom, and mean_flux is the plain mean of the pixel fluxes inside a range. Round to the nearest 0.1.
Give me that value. 6.8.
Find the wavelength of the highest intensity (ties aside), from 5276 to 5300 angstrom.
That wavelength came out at 5287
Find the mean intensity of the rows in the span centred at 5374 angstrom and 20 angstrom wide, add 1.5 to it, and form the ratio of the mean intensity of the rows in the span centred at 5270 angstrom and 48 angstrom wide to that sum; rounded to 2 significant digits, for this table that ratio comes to 0.94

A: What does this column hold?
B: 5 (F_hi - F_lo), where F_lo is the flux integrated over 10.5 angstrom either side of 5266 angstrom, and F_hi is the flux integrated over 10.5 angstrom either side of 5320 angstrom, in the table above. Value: 1079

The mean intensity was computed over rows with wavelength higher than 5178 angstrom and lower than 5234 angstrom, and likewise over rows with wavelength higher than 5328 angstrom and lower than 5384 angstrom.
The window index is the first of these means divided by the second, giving 0.92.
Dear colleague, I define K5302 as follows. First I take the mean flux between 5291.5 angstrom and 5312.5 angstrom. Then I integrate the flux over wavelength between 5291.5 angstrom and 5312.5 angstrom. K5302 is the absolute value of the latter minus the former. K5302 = 2314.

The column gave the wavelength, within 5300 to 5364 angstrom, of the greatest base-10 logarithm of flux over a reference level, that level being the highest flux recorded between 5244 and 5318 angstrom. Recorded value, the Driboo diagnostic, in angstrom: 5320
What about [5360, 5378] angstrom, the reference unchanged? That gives 5377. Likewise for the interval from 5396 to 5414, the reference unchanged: 5401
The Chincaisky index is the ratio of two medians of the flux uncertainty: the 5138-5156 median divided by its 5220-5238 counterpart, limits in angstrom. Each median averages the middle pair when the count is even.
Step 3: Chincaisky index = 1.01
